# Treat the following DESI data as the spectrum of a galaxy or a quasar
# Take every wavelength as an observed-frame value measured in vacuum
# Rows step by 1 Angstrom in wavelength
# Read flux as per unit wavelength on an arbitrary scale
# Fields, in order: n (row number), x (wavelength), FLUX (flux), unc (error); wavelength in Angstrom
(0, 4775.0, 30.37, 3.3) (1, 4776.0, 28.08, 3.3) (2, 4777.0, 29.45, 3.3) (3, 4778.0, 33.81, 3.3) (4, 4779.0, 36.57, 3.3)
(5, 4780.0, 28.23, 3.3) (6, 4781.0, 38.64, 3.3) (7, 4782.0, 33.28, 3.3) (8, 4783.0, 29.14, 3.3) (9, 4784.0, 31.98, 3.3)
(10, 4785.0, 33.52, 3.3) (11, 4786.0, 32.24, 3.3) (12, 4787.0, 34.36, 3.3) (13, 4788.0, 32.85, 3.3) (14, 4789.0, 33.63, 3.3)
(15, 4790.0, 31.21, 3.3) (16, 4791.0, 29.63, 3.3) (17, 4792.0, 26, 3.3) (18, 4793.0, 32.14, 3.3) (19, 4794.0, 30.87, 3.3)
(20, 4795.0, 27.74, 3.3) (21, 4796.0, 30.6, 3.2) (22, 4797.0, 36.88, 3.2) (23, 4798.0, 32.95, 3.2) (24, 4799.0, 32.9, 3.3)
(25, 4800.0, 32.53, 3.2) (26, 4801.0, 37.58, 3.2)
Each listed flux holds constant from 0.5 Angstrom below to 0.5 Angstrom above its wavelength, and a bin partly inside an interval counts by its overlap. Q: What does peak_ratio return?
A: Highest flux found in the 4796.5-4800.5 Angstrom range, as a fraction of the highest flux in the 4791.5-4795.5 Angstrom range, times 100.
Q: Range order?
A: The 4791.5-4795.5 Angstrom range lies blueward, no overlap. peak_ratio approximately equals 115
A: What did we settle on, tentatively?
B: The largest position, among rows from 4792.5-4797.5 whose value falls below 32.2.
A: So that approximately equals 4796.0 Angstrom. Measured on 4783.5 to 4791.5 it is 4791.0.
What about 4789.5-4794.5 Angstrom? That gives 4794.0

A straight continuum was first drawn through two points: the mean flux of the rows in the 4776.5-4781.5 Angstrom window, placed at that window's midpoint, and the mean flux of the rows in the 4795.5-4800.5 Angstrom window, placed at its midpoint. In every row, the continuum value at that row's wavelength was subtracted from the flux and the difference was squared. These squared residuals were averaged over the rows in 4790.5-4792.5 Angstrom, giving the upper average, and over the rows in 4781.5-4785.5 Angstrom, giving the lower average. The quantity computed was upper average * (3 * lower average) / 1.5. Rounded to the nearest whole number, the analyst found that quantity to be 312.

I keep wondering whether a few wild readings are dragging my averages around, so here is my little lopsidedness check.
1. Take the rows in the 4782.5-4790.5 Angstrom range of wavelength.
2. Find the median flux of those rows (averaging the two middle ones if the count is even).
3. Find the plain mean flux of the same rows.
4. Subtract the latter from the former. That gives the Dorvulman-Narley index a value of 0.2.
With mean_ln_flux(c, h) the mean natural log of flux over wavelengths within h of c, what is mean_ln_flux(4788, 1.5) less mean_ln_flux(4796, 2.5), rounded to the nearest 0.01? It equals 0.06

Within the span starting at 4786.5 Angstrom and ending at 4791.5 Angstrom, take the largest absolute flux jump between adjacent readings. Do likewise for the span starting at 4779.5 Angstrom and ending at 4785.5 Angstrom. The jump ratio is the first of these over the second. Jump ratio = 0.2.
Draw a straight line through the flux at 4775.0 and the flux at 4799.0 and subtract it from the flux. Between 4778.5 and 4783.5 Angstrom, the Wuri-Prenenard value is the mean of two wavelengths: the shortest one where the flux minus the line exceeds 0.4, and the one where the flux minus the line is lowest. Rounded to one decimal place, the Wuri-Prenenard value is 4779.5 Angstrom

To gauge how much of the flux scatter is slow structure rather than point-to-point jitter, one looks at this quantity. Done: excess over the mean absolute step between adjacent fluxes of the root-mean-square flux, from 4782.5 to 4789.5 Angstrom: 30.9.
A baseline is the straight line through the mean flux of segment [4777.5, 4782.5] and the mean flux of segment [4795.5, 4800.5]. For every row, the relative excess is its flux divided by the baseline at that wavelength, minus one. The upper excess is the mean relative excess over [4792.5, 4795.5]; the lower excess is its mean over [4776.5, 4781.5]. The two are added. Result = -0.12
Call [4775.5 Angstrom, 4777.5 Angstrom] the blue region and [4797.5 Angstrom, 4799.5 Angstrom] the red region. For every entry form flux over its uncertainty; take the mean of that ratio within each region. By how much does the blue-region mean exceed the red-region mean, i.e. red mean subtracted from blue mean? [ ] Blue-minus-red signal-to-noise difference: -1.4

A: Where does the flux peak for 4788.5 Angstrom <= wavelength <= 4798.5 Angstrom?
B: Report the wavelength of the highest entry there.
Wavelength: 4797.0 Angstrom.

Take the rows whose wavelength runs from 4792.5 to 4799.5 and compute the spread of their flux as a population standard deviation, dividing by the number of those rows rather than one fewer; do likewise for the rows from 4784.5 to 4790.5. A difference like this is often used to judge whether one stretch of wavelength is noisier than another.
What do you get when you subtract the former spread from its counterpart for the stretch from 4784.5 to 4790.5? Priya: -1.6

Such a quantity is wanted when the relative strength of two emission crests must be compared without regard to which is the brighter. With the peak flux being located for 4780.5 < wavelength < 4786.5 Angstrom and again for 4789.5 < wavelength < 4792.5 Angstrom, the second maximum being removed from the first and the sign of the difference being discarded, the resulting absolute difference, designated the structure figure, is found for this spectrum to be 7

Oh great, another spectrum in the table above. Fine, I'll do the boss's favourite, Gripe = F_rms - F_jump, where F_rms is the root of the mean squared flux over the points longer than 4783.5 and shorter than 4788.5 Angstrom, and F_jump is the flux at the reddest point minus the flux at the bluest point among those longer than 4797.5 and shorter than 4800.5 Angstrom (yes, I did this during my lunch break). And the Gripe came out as 33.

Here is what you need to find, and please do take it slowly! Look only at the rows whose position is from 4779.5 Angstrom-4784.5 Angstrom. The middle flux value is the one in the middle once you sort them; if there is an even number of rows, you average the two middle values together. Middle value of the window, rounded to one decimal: 32.0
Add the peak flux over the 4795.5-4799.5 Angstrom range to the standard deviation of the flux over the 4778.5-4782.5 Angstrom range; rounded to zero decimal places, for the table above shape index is 41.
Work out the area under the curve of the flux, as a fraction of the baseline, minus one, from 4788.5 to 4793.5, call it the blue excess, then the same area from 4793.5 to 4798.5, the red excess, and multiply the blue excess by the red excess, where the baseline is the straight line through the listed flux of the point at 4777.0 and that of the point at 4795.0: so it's 0.3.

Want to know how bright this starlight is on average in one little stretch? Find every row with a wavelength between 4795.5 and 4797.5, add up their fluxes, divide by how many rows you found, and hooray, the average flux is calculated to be 33.7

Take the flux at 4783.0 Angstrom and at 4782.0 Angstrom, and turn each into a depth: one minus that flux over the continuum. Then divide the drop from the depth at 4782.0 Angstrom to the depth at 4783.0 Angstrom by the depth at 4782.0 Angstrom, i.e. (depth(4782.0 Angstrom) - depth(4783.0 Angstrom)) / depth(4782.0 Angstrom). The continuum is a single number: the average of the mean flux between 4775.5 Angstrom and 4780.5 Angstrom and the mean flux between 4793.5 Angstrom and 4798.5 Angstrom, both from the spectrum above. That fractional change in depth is 2.3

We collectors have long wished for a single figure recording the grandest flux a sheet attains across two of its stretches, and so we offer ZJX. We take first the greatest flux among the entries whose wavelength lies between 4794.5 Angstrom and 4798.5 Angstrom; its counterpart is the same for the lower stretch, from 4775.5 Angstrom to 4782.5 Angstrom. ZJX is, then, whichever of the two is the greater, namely 38.6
